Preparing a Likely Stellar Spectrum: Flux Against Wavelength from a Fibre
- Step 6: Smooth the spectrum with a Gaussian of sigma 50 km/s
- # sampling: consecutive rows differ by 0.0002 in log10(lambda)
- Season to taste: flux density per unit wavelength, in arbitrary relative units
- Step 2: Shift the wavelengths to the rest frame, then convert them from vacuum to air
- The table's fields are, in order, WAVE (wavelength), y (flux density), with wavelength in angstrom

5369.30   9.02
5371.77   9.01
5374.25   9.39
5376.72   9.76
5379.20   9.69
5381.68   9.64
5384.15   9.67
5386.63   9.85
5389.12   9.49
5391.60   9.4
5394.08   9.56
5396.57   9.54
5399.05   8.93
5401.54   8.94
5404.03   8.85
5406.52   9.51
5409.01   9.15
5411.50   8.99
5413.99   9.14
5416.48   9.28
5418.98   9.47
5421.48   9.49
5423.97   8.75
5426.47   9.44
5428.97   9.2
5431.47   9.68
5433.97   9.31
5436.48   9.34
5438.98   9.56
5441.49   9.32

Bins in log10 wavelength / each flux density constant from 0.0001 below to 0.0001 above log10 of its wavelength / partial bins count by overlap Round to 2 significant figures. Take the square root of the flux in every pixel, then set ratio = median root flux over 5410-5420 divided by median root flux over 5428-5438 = 0.99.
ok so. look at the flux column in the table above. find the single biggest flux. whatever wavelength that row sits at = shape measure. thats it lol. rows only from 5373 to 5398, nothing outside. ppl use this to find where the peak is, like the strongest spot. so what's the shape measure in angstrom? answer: 5386.63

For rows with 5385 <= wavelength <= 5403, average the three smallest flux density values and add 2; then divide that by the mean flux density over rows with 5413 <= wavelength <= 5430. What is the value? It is 1.20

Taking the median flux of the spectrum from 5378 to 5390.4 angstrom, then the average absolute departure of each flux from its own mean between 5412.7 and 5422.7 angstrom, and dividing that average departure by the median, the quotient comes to 0.014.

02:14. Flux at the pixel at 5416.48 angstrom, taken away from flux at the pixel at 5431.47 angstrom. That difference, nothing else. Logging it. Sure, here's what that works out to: 0.40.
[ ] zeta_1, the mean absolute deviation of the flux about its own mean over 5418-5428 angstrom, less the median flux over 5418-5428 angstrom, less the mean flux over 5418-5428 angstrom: -18.5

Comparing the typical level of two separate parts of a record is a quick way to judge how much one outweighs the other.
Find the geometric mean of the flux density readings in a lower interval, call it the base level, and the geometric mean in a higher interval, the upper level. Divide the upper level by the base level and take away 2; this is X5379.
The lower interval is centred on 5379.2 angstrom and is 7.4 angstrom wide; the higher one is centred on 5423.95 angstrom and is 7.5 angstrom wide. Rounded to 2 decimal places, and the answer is -1.05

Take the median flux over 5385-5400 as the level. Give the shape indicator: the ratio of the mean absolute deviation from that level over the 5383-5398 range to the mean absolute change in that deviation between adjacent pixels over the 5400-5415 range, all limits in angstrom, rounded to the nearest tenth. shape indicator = 0.4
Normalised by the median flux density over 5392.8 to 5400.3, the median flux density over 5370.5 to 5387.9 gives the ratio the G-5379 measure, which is 1.01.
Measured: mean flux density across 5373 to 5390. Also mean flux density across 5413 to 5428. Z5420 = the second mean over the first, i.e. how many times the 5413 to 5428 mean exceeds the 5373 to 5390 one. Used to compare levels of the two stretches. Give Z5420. 0.961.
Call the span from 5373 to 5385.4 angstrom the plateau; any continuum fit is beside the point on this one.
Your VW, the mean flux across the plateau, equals 9.63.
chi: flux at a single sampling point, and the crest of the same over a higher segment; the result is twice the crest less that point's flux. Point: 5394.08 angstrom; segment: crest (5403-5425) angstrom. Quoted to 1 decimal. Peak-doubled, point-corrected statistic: 9.5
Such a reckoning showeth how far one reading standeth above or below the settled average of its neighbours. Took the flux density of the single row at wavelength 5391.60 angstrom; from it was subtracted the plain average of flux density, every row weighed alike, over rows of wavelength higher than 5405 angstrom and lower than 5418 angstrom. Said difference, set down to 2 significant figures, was 0.19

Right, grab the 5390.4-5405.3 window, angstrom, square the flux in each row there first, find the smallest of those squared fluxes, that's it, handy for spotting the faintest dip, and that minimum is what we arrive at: 78.3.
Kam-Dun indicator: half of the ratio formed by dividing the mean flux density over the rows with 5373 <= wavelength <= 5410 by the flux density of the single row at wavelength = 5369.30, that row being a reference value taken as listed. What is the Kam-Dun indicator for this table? 0.522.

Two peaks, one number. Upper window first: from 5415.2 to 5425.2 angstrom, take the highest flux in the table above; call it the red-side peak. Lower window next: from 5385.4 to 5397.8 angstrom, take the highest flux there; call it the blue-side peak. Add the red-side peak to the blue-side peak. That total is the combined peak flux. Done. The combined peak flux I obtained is 19.3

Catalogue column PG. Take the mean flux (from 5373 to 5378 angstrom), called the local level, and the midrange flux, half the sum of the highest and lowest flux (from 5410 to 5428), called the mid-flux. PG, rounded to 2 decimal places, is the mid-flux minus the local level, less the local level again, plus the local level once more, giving -0.45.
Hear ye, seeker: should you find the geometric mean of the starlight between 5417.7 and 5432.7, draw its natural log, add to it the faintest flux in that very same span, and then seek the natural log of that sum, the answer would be 2.40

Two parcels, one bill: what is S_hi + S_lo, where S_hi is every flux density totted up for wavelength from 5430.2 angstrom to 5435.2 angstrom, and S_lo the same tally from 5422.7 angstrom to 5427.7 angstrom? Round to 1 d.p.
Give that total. 37.2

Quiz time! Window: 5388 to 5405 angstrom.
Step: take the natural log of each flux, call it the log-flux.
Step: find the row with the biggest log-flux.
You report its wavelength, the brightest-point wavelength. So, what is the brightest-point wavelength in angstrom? 5394.08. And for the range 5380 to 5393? 5386.63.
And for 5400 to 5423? 5406.52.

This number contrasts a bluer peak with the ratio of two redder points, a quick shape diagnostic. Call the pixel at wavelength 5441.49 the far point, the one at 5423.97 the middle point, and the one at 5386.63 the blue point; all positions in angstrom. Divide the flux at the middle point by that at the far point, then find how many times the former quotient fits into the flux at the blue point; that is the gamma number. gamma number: 10.5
